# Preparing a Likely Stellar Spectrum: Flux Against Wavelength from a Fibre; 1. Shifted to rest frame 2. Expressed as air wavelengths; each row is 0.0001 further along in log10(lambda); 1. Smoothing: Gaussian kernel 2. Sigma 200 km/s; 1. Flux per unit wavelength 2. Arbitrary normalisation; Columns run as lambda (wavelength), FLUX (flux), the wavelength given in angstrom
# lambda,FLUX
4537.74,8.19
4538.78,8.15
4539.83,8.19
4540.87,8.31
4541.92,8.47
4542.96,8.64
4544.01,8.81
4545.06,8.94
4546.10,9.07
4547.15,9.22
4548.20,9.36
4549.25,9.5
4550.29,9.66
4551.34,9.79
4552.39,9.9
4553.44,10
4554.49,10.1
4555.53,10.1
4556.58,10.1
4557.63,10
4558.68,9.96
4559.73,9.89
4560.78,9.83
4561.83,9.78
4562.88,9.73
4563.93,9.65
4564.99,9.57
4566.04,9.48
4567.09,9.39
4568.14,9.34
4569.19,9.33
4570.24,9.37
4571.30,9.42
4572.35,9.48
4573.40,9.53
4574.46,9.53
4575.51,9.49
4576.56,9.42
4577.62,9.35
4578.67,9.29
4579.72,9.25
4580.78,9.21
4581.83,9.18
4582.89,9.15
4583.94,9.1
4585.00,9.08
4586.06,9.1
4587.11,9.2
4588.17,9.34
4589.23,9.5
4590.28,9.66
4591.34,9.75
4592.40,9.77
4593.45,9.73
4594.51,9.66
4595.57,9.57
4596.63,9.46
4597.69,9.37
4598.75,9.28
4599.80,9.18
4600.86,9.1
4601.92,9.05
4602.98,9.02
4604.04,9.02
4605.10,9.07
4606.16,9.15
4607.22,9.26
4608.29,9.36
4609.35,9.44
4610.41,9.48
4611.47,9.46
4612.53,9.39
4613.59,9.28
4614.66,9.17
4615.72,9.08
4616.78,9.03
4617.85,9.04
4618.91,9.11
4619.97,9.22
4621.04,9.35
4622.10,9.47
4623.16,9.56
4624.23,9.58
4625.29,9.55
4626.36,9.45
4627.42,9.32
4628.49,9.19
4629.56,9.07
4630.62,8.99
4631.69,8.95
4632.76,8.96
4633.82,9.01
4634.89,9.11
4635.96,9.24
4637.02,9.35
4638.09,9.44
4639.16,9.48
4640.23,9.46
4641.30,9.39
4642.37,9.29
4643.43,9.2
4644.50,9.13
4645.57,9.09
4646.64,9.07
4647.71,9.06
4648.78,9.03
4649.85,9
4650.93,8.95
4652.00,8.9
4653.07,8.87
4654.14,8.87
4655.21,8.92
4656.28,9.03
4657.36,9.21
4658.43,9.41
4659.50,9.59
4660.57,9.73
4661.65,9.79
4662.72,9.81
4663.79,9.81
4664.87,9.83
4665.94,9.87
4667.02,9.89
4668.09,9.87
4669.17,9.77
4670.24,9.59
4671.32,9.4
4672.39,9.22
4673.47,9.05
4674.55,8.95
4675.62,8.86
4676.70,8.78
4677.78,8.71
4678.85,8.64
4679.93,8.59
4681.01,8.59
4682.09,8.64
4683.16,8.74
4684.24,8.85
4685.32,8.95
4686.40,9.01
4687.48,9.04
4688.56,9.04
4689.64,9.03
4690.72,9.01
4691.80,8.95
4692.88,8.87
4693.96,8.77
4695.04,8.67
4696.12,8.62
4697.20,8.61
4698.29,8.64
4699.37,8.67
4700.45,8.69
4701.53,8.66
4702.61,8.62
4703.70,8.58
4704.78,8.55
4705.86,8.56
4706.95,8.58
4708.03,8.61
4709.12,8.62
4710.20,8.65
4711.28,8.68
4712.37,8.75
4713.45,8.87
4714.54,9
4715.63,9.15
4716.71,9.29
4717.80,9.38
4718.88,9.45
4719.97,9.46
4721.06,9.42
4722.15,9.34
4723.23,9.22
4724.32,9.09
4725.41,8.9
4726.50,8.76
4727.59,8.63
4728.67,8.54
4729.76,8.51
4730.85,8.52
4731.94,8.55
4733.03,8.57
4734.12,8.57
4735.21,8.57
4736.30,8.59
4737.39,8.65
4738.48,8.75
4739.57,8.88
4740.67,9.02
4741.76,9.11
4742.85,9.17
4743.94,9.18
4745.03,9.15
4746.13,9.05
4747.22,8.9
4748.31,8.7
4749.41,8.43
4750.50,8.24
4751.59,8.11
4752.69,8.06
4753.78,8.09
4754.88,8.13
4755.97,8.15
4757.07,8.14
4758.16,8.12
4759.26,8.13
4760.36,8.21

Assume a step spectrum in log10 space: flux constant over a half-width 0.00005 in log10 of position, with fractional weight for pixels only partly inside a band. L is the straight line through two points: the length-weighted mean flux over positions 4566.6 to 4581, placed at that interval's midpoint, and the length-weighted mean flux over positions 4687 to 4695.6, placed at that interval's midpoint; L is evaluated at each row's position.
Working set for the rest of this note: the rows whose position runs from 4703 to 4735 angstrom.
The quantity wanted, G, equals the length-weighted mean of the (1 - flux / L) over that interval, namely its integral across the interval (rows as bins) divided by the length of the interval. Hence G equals -0.004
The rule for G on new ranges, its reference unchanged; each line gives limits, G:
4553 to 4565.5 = -0.047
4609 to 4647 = -0.009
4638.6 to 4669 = -0.030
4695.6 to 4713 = 0.027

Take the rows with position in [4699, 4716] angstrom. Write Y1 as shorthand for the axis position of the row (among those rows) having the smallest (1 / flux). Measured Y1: 4715.63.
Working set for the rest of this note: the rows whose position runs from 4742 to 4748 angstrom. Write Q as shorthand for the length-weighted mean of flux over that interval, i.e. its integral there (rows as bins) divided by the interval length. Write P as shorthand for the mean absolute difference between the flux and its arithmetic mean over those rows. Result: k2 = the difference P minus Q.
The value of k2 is -8.99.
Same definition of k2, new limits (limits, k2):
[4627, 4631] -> -9.03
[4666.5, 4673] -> -9.40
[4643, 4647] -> -9.08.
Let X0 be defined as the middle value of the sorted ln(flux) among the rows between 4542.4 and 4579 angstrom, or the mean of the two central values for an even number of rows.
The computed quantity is 2.25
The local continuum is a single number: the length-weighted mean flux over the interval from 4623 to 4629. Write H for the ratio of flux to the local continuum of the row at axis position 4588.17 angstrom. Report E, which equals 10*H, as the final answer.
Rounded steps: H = 0.991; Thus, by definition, 9.9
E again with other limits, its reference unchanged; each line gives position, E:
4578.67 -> 9.9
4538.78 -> 8.6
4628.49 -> 9.7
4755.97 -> 8.6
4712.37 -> 9.3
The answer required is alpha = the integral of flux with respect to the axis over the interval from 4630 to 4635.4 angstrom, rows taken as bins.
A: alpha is 49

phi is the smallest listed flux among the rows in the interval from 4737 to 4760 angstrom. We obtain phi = 8.06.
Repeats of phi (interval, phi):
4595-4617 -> 9.02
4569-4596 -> 9.08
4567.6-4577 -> 9.33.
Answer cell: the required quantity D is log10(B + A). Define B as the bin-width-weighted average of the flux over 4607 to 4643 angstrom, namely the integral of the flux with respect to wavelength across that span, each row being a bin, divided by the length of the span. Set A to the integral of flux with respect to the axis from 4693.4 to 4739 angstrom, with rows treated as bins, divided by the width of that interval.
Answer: 1.26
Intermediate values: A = 8.79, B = 9.3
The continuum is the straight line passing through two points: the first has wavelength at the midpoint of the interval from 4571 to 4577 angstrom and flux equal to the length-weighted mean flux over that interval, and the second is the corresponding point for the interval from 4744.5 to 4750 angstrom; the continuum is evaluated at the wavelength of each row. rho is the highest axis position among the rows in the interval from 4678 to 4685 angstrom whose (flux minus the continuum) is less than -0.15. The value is 4684.24 angstrom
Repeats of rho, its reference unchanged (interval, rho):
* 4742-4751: 4750.50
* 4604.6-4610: 4606.16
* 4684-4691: 4684.24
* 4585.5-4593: 4587.11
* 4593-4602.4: 4601.92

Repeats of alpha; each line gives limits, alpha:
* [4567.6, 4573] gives 51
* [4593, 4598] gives 48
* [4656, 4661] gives 47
